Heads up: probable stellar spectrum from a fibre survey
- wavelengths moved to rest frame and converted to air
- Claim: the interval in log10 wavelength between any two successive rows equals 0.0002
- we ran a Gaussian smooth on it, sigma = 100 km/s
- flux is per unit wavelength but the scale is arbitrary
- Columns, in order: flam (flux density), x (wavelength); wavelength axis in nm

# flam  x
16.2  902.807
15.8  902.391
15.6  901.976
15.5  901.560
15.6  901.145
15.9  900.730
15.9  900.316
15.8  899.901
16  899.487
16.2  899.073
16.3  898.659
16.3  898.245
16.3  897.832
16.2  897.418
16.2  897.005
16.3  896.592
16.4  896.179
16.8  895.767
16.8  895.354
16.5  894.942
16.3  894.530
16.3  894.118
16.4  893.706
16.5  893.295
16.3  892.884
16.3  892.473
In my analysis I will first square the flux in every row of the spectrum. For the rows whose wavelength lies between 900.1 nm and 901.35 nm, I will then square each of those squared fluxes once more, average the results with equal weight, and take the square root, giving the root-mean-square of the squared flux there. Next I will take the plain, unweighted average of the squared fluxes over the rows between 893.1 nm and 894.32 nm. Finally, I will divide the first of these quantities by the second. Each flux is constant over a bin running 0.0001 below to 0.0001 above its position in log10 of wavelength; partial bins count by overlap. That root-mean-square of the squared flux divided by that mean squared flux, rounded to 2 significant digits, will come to 0.93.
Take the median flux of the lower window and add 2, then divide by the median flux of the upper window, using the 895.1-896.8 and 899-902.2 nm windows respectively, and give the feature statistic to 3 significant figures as 1.17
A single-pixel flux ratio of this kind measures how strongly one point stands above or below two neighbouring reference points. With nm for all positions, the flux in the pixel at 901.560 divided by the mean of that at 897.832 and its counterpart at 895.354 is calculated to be 0.94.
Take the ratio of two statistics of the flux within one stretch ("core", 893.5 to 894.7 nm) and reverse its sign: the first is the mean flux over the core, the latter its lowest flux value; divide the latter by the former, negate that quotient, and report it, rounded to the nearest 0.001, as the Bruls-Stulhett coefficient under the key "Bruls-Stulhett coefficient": -0.998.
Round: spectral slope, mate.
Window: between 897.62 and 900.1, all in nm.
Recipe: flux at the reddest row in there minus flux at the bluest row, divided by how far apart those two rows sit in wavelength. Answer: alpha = -0.24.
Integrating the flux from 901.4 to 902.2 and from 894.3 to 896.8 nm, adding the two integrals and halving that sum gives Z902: 26.9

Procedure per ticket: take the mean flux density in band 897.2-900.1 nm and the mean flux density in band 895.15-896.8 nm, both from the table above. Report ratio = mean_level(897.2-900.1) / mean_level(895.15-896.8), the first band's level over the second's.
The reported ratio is 0.975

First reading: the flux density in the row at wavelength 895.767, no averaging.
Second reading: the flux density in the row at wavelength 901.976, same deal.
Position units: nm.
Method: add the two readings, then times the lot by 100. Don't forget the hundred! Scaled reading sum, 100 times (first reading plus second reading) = 3240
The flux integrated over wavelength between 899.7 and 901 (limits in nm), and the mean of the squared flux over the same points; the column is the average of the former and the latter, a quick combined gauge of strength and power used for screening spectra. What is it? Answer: 136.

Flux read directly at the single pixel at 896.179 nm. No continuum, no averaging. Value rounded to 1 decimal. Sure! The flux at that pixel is 16.4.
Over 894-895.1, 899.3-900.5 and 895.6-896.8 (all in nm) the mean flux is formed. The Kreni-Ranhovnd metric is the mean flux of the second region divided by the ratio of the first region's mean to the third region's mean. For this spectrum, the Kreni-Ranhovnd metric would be 16.0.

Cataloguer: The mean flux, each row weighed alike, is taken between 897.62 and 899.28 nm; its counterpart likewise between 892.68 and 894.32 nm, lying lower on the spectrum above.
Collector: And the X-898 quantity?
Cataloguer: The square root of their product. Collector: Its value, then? 16.3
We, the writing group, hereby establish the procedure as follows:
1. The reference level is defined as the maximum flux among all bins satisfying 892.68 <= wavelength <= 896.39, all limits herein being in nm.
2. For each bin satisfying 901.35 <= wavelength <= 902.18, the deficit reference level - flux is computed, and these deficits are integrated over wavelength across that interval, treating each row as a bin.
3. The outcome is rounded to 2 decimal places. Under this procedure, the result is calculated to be 1.04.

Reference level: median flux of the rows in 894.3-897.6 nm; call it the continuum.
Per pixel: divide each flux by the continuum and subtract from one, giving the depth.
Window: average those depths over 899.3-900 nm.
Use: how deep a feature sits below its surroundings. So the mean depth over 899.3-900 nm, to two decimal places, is 0.03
